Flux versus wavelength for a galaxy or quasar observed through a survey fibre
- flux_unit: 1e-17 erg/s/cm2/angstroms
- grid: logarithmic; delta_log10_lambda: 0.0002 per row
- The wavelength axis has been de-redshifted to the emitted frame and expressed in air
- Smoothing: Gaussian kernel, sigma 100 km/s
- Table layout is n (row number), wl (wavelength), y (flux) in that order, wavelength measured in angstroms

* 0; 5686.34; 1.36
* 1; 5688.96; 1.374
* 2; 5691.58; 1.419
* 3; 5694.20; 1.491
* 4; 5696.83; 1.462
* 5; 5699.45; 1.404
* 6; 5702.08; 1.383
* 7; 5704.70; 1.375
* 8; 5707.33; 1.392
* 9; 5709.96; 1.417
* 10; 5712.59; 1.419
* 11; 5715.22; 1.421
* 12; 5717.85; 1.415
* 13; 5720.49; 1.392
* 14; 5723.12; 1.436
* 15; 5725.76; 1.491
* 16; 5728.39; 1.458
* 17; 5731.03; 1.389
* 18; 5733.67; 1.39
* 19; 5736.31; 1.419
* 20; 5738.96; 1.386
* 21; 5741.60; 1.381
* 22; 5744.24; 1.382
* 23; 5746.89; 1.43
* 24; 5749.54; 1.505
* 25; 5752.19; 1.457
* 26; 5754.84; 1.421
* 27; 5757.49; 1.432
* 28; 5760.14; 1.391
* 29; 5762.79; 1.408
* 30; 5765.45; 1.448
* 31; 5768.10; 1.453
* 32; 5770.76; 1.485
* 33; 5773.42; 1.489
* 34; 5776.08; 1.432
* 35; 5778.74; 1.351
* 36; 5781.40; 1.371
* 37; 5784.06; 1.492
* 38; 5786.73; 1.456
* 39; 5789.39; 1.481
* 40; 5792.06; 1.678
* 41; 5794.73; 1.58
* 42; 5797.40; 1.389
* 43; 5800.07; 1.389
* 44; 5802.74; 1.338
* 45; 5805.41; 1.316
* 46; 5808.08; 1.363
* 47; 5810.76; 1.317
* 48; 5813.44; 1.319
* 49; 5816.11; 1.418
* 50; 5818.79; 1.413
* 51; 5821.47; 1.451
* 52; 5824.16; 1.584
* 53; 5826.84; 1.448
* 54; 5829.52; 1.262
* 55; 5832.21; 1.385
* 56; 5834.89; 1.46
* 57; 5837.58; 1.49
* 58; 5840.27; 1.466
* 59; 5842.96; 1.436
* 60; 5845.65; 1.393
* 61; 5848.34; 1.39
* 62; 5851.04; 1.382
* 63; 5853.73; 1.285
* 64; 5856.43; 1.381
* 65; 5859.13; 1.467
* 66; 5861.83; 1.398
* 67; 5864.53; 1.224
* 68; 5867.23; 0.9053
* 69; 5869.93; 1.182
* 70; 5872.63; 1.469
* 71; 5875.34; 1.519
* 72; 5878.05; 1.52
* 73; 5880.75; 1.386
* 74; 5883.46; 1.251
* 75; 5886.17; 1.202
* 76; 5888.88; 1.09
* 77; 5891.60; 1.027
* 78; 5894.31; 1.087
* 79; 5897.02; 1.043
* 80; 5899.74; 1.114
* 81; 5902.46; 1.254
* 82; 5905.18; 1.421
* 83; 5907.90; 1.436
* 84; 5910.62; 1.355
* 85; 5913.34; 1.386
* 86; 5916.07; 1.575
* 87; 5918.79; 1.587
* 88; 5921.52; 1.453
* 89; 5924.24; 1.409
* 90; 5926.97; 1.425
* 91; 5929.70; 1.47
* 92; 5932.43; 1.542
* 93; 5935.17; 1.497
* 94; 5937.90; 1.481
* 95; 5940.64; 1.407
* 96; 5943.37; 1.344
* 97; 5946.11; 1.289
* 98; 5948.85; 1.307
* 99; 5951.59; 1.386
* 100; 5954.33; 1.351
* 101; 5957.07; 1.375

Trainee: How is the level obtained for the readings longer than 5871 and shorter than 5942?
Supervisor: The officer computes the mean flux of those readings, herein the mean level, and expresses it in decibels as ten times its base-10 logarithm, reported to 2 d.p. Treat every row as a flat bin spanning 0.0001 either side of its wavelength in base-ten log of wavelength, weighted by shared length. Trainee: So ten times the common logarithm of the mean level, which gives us 1.34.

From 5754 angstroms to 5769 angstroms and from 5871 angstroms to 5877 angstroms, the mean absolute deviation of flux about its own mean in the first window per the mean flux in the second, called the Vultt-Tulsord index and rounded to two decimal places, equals 0.01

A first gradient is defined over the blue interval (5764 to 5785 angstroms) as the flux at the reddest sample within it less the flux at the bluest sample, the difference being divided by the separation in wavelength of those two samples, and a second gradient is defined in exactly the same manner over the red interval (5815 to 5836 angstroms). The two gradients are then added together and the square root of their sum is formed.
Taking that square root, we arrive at 0.068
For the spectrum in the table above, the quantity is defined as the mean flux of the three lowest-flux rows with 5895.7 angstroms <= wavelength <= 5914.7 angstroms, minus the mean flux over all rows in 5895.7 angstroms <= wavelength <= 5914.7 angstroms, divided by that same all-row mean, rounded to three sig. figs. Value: -0.117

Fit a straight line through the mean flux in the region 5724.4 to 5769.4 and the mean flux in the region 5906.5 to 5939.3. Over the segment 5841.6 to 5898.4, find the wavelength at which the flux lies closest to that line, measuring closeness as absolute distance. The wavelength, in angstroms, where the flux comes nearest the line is 5842.96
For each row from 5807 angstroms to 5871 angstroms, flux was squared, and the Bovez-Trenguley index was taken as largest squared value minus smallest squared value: 1.7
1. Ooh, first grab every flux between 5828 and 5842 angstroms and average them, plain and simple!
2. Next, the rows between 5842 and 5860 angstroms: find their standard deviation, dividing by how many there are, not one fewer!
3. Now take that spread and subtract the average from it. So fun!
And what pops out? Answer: -1.36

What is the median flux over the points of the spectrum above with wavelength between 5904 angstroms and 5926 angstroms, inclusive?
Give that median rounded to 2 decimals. 1.43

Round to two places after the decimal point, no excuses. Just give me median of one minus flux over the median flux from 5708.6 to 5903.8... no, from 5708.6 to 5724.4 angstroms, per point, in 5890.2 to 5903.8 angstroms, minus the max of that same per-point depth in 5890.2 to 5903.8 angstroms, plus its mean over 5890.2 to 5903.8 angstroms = 0.18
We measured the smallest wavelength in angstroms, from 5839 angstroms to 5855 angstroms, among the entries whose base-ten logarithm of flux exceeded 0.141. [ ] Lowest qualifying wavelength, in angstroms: 5840.27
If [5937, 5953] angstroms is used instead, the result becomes 5937.90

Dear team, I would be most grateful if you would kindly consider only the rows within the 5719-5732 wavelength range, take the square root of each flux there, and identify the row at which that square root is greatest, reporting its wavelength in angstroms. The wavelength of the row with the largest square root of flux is 5725.76 angstroms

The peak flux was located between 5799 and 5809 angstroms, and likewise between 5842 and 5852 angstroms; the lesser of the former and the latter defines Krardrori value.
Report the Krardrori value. 1.39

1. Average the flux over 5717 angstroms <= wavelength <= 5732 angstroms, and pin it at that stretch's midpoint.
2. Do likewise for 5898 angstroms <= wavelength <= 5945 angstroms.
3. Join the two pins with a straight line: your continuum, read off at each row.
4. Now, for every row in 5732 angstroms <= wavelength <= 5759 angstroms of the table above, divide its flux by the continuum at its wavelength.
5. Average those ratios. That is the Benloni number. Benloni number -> 0.99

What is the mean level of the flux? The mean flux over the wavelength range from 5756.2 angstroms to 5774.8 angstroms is 1.44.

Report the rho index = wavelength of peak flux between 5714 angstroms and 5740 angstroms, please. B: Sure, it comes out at 5725.76 angstroms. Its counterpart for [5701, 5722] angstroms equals 5715.22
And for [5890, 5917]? 5916.07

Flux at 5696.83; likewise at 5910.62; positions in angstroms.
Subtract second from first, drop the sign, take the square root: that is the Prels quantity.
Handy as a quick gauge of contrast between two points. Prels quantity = 0.33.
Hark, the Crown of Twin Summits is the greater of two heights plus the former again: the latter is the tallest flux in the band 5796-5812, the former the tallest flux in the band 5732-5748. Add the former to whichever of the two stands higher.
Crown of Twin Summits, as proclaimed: 2.86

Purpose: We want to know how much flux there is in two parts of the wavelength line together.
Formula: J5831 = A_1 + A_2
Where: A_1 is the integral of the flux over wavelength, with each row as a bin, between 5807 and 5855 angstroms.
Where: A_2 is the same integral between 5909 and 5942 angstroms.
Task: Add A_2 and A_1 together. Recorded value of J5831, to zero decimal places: 116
